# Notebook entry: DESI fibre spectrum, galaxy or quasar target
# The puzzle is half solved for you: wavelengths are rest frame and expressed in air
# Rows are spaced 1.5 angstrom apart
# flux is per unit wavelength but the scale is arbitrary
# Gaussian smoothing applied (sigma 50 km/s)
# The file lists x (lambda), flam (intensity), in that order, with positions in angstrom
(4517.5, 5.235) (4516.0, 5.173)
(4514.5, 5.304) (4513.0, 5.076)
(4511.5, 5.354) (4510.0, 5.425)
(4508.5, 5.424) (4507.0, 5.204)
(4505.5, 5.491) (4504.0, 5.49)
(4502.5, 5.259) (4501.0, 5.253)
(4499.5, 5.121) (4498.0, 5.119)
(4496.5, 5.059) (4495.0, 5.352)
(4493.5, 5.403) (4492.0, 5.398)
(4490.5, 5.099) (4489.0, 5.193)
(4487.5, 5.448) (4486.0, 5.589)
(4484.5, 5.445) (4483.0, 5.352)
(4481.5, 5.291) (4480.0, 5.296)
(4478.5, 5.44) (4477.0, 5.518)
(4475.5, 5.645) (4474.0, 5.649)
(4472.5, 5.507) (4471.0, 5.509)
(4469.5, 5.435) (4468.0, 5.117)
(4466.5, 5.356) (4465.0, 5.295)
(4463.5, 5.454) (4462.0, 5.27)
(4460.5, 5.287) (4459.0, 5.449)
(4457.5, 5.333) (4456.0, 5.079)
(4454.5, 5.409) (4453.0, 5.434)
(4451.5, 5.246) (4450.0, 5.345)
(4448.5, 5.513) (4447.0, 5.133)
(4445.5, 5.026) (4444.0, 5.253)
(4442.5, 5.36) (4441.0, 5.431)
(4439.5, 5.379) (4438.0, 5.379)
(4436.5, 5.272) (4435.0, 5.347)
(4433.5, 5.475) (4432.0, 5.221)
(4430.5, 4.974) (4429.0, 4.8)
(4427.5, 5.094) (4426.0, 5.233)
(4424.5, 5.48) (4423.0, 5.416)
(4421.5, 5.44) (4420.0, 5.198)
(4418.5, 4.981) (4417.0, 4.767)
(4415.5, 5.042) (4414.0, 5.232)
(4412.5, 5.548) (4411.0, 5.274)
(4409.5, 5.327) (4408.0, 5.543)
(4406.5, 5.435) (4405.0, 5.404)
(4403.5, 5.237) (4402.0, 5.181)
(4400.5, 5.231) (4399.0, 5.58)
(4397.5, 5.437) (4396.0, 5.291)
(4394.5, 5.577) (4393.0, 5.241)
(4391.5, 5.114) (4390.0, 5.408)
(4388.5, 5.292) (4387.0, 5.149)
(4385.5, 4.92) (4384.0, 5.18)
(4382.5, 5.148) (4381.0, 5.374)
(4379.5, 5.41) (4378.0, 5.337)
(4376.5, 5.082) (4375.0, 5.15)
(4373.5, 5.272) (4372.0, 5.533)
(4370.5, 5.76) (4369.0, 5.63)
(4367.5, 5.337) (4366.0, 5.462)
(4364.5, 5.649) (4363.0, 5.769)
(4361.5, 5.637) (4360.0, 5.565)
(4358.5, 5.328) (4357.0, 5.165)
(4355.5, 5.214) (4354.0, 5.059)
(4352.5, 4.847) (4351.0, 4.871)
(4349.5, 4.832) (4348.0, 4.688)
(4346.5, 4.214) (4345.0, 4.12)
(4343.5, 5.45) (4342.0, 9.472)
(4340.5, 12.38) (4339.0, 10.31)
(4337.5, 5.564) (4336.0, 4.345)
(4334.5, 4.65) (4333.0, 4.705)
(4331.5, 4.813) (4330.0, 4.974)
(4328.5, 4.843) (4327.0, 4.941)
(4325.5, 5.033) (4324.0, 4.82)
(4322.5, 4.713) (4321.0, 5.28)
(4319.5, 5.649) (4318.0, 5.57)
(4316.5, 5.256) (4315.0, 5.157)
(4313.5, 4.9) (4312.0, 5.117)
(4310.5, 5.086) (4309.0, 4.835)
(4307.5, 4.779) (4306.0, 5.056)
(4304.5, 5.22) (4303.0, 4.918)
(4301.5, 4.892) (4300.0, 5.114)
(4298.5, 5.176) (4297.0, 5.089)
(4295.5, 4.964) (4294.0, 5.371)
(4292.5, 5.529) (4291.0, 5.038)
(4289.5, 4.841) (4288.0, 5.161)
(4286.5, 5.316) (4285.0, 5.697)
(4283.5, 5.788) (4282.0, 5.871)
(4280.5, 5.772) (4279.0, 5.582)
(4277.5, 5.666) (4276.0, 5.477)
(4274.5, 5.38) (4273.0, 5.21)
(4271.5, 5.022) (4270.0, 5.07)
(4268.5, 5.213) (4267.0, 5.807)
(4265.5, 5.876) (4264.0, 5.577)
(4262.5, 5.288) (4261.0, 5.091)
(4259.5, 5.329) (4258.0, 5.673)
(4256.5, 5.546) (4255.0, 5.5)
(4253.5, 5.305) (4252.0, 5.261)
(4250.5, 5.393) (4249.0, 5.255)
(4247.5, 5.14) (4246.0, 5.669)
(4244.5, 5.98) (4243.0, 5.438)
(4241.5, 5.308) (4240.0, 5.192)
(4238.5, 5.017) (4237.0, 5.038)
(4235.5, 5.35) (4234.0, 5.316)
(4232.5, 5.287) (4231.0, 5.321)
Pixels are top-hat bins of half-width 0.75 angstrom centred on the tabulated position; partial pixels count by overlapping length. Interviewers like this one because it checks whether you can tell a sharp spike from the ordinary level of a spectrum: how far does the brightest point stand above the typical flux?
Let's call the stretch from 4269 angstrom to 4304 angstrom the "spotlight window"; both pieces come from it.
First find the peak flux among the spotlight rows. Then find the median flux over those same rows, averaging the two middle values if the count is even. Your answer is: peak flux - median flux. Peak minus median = 0.7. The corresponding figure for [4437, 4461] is 0.2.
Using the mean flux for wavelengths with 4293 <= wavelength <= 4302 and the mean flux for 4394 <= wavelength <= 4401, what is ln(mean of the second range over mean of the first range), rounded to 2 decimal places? 0.06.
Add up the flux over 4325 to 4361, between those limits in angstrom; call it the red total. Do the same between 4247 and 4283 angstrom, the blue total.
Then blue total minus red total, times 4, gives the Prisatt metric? -20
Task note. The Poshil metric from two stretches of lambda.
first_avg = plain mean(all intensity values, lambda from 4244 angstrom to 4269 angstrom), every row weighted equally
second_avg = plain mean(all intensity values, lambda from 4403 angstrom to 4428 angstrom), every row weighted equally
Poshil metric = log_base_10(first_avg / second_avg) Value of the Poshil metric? 0.015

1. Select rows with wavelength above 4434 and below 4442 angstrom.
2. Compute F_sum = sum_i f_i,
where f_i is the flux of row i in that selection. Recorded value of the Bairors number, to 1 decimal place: 26.8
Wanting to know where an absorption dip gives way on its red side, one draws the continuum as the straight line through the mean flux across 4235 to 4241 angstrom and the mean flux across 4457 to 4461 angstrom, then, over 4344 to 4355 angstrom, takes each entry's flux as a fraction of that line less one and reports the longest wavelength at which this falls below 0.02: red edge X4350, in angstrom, 4354.0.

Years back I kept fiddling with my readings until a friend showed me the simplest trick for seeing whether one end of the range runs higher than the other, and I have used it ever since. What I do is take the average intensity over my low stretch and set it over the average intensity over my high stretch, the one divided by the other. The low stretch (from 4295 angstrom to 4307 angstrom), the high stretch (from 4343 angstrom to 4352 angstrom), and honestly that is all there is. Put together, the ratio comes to 1.08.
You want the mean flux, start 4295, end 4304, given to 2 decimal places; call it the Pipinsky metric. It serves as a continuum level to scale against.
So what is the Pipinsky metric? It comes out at 5.03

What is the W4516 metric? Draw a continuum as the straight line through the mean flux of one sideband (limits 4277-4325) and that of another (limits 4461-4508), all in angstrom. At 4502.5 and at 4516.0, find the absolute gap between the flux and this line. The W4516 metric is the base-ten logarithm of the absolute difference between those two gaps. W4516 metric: -1.0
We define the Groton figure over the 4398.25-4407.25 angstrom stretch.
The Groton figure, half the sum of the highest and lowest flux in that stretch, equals 5.38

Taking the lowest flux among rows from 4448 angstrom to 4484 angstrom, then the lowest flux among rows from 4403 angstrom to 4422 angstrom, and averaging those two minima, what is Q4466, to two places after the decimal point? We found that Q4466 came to 4.92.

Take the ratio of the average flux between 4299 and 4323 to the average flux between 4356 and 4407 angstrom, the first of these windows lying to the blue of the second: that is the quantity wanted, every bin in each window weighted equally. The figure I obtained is 0.95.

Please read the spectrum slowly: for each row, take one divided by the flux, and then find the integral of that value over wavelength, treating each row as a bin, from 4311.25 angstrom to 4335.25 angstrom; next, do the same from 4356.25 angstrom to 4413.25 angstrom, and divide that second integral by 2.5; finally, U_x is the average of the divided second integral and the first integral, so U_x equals 4.5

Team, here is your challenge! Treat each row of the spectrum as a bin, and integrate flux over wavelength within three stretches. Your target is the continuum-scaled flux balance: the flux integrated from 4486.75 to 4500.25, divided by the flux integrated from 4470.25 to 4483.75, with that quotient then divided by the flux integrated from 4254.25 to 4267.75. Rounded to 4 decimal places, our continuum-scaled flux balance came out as 0.0129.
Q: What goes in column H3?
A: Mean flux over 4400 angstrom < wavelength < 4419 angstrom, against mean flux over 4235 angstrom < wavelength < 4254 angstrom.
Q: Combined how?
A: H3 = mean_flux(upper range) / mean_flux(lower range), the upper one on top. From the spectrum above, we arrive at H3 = 0.98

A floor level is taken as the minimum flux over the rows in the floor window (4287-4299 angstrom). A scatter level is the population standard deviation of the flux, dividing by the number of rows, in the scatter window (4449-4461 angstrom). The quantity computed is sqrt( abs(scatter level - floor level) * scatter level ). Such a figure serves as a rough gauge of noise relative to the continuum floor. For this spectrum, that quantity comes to 0.73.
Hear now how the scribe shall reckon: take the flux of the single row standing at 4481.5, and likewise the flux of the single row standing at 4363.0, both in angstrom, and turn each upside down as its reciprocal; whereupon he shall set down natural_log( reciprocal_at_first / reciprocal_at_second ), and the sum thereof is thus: 0.09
